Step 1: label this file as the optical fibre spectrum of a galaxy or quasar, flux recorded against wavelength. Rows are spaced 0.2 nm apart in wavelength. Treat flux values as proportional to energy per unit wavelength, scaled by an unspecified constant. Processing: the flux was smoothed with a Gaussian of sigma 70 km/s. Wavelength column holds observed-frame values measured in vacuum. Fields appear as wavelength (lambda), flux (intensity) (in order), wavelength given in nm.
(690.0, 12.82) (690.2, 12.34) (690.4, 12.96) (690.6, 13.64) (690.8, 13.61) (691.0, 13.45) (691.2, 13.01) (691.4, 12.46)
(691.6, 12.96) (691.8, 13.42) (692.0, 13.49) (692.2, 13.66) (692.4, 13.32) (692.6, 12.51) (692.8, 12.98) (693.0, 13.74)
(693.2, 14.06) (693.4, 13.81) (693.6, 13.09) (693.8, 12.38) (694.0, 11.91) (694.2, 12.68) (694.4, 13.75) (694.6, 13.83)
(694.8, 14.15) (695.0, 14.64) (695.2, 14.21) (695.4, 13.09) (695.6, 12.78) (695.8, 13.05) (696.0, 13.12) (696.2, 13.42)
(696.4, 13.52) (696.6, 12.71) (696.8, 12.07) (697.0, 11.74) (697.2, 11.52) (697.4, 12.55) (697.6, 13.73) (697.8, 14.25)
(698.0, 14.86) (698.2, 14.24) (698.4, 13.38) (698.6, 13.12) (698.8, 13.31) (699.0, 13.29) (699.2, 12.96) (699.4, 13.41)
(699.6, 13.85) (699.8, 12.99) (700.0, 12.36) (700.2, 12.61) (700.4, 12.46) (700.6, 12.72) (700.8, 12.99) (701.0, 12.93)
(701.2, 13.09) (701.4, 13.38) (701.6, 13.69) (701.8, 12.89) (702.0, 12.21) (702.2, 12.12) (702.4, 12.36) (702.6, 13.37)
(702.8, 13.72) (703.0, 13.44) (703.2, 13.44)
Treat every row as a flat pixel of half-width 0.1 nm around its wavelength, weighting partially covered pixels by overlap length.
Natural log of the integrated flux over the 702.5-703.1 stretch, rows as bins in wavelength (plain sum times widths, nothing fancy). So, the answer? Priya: 2.09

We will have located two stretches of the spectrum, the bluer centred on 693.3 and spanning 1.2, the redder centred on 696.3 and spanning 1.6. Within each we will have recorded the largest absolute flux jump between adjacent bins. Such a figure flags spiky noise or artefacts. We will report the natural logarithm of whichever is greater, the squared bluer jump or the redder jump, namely -0.21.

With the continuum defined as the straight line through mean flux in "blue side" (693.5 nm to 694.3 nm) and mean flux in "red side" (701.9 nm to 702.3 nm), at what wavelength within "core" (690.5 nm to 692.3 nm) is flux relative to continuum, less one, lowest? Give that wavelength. 691.4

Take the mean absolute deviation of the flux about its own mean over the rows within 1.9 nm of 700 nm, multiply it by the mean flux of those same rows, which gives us 4.7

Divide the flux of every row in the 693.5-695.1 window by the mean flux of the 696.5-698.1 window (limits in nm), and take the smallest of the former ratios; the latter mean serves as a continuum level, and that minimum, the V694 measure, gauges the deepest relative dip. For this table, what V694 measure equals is 0.92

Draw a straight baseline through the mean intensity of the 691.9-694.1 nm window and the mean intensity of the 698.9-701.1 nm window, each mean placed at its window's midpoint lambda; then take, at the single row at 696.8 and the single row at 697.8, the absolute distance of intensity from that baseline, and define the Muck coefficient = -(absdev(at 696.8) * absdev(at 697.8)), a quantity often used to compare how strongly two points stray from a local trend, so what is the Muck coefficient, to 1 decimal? -1.2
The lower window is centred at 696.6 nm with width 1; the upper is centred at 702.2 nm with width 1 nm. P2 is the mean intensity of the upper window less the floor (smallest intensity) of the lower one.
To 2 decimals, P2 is 0.85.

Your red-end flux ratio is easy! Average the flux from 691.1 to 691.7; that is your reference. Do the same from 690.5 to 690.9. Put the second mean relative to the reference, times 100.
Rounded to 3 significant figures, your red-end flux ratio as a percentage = 106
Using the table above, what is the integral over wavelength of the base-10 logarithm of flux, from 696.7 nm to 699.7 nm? 3.4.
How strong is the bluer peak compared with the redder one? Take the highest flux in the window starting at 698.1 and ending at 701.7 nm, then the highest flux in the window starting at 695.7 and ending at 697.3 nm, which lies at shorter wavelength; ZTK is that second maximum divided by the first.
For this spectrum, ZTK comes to 0.95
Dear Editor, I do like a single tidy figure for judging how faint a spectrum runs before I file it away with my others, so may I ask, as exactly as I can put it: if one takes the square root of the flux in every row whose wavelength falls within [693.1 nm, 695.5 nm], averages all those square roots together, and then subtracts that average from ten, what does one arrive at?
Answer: 6.33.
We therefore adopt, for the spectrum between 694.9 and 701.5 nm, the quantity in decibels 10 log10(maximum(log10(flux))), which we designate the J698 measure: 0.689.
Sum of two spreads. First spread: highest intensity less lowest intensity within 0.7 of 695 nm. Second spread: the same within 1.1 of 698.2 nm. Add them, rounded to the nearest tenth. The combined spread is 5.2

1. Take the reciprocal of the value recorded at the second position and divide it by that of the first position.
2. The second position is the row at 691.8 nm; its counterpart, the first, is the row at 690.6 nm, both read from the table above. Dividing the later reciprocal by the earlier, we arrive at 1.02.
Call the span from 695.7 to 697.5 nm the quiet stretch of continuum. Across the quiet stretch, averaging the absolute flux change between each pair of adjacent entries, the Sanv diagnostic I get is 0.44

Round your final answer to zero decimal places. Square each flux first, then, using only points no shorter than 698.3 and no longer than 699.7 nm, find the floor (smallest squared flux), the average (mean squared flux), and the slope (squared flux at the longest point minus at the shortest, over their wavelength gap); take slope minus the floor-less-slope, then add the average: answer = 31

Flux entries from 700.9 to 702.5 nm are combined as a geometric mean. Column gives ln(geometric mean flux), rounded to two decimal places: 2.55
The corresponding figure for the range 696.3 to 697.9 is 2.54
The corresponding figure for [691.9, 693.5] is 2.60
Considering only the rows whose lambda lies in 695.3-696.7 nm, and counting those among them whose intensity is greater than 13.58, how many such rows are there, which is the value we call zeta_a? 0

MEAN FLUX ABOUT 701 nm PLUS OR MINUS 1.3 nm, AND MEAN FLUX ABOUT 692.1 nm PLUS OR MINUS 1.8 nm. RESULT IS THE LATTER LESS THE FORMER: 0.45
